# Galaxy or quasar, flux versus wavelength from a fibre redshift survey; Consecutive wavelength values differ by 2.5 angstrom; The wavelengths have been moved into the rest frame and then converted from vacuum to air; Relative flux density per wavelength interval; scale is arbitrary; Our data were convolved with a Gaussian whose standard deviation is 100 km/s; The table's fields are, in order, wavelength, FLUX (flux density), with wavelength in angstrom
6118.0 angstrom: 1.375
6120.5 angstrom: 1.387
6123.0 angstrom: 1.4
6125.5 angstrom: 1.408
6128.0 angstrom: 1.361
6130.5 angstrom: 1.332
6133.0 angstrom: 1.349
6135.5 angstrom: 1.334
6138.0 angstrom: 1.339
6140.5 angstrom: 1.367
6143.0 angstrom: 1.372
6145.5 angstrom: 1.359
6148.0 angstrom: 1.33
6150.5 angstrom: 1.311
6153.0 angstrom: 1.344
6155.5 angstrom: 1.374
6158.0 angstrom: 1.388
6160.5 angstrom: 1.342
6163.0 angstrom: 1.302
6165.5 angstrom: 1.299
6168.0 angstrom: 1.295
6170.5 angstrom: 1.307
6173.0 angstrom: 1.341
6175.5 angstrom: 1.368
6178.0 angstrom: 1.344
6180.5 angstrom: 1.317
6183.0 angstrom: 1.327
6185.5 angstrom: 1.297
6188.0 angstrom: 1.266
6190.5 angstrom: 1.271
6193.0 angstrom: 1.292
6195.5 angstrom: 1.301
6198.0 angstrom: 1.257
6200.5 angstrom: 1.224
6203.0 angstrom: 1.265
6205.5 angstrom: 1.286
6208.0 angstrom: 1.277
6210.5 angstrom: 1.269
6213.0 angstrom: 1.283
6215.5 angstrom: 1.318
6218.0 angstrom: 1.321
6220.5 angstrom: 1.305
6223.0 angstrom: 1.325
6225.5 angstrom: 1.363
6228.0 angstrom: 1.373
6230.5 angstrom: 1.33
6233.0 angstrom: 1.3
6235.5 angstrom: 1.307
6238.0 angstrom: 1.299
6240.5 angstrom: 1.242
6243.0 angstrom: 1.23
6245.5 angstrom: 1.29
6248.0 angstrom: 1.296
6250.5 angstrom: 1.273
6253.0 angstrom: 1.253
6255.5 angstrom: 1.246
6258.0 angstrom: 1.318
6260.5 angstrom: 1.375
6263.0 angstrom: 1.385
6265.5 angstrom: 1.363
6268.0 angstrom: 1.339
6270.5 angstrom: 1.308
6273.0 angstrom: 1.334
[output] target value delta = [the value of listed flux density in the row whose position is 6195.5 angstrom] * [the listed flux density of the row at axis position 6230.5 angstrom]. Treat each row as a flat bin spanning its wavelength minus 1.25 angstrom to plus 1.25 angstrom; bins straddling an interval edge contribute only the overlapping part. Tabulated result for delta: 1.73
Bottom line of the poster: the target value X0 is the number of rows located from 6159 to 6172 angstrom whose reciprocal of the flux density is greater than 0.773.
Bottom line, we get 0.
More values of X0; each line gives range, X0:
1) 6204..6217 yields 4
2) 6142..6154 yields 0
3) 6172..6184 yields 0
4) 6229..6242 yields 1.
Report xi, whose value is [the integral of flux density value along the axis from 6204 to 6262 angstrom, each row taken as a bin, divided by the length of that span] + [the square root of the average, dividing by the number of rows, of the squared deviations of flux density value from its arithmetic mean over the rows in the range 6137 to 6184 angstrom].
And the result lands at 1.33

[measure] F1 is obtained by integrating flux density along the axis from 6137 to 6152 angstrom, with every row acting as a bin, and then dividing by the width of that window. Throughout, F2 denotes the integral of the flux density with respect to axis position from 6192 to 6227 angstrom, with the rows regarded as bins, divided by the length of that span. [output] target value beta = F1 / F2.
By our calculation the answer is 1.04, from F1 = 1.346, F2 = 1.29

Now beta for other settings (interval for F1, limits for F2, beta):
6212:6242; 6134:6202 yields 0.99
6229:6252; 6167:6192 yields 0.98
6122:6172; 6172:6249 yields 1.04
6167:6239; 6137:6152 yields 0.97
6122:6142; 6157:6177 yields 1.02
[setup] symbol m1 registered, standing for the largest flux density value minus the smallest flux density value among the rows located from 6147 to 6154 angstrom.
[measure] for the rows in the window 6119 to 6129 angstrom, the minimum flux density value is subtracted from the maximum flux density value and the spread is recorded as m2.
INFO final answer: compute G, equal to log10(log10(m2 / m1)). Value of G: -0.8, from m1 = 0.033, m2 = 0.05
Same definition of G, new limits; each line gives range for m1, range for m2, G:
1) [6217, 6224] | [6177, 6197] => -0.2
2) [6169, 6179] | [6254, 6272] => -0.4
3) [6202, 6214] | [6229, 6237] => -0.8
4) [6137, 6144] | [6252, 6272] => -0.2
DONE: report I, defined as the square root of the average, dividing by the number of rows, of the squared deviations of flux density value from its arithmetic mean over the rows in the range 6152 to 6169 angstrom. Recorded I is 0.0347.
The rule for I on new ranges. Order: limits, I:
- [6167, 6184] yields 0.0229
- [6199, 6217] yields 0.0261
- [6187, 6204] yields 0.0231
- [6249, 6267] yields 0.0550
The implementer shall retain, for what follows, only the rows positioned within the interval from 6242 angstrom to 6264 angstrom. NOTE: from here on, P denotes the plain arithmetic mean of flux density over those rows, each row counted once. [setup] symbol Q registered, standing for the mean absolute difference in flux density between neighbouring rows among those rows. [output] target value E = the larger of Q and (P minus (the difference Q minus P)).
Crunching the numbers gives 2.56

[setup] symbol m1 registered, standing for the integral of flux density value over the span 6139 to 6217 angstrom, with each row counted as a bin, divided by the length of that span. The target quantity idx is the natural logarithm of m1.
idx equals 0.272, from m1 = 1.31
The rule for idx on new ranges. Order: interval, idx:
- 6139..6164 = 0.300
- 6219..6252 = 0.264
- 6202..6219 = 0.253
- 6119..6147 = 0.311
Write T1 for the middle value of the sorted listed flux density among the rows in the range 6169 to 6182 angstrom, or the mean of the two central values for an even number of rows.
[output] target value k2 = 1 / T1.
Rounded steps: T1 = 1.341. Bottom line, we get 0.746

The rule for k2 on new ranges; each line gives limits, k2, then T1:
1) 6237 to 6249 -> 0.775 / 1.290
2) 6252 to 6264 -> 0.759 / 1.318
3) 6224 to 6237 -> 0.752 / 1.330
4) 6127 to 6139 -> 0.747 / 1.339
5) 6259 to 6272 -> 0.734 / 1.363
